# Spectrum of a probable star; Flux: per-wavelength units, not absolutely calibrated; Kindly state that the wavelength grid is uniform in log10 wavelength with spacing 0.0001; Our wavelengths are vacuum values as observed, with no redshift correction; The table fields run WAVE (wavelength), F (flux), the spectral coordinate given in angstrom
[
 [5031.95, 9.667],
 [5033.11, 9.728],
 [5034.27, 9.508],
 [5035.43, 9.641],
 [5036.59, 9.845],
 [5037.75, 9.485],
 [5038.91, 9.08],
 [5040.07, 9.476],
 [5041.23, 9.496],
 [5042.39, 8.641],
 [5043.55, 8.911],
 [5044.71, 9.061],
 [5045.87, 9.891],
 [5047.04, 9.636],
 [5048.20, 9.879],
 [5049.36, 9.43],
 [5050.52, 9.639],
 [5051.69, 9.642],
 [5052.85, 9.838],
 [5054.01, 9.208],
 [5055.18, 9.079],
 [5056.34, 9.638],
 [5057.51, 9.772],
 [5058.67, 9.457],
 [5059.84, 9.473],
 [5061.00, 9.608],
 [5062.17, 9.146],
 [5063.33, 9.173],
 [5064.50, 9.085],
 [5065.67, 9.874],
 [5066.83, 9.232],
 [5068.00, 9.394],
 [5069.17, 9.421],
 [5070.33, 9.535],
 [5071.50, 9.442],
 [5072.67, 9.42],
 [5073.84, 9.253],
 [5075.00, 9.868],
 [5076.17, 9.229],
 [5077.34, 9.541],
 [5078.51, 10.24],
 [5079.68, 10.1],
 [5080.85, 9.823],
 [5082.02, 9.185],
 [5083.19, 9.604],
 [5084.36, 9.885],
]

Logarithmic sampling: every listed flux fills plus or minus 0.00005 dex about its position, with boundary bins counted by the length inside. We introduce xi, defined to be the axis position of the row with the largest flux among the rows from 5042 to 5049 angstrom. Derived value 5045.87 angstrom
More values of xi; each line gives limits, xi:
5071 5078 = 5075.00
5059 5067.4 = 5065.67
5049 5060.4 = 5052.85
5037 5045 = 5041.23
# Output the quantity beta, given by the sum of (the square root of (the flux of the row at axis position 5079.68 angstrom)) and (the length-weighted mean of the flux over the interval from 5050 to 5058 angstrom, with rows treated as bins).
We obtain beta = 12.71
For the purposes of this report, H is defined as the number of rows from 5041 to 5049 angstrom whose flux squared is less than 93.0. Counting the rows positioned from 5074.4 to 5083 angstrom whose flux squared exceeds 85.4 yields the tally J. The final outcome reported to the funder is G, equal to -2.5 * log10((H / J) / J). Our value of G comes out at 1.75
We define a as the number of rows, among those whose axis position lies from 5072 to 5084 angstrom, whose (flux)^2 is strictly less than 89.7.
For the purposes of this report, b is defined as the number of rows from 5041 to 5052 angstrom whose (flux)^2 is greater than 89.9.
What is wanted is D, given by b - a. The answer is 2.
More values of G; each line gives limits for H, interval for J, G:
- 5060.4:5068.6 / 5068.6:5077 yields 1.95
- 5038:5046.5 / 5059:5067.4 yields 0.44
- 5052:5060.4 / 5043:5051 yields 1.75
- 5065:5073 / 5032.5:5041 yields 1.95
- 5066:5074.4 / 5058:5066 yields 0.90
